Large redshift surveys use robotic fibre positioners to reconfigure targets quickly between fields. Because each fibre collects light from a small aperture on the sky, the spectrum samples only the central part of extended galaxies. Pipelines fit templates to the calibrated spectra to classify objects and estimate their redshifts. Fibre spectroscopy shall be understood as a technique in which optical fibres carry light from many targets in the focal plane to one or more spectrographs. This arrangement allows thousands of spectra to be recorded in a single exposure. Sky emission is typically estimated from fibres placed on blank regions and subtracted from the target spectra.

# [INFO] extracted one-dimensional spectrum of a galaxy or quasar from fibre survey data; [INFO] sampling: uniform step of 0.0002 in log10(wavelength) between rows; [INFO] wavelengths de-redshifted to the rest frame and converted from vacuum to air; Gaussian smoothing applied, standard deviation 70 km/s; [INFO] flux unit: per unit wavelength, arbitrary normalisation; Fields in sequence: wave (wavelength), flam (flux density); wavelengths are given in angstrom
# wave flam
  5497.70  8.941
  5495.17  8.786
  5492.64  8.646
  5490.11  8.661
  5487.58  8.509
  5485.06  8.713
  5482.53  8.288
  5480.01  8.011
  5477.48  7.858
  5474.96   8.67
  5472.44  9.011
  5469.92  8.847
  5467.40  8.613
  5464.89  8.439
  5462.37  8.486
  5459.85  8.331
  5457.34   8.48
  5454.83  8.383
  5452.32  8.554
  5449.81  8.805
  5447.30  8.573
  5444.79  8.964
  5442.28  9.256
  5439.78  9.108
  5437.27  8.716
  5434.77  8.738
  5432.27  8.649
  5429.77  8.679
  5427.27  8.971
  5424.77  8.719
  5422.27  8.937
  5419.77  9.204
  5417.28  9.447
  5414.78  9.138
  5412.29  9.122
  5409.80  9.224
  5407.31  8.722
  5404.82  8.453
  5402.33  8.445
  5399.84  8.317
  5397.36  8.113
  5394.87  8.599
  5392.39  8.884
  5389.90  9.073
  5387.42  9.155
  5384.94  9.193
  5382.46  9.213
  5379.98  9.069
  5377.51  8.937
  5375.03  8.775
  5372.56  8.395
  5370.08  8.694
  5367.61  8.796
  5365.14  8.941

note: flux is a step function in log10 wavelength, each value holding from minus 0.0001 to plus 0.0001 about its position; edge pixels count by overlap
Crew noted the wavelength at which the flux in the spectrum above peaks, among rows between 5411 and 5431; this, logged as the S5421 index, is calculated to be 5417.28 angstrom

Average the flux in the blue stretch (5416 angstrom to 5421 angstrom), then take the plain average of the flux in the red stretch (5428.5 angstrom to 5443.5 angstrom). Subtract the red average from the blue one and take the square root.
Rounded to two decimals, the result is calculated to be 0.68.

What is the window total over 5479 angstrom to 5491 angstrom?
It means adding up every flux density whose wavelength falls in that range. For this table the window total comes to 42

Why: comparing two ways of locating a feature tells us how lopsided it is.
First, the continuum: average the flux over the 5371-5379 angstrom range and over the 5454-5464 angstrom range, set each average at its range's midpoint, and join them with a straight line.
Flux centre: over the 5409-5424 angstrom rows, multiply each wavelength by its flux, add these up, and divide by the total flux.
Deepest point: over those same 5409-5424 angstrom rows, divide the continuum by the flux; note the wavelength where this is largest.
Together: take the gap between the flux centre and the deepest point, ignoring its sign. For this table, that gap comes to 6.3 angstrom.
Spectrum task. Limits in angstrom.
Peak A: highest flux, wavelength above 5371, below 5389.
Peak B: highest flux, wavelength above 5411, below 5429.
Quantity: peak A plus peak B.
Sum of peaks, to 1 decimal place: 18.7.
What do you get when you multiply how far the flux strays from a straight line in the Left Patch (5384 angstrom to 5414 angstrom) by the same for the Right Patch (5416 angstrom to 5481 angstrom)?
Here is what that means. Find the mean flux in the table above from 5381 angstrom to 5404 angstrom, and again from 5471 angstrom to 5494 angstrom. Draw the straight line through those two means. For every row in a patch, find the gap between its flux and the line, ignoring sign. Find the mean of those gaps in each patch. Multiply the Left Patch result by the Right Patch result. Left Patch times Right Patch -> 0.084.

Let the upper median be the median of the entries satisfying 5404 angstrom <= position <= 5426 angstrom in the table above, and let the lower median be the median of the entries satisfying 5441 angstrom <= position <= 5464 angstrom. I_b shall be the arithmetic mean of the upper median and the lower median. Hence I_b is 8.84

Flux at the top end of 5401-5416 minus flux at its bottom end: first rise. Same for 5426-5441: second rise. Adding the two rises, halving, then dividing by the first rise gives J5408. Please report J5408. 0.60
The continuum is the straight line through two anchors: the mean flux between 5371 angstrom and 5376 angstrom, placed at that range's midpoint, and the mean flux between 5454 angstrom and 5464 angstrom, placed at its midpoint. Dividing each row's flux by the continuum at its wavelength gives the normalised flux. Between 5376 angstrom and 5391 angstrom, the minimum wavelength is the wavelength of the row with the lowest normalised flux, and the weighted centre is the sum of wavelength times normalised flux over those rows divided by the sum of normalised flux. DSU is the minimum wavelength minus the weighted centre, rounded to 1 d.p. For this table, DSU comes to -6.2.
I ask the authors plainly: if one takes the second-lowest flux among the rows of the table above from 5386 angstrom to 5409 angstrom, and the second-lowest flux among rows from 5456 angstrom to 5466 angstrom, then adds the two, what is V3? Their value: 16.8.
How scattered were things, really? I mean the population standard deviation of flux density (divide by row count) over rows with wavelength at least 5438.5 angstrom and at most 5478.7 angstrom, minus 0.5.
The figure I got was -0.166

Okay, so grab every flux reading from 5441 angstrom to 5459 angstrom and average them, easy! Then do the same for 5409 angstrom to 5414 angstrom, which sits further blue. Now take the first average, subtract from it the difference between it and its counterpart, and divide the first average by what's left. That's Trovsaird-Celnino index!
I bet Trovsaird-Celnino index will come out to 0.95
